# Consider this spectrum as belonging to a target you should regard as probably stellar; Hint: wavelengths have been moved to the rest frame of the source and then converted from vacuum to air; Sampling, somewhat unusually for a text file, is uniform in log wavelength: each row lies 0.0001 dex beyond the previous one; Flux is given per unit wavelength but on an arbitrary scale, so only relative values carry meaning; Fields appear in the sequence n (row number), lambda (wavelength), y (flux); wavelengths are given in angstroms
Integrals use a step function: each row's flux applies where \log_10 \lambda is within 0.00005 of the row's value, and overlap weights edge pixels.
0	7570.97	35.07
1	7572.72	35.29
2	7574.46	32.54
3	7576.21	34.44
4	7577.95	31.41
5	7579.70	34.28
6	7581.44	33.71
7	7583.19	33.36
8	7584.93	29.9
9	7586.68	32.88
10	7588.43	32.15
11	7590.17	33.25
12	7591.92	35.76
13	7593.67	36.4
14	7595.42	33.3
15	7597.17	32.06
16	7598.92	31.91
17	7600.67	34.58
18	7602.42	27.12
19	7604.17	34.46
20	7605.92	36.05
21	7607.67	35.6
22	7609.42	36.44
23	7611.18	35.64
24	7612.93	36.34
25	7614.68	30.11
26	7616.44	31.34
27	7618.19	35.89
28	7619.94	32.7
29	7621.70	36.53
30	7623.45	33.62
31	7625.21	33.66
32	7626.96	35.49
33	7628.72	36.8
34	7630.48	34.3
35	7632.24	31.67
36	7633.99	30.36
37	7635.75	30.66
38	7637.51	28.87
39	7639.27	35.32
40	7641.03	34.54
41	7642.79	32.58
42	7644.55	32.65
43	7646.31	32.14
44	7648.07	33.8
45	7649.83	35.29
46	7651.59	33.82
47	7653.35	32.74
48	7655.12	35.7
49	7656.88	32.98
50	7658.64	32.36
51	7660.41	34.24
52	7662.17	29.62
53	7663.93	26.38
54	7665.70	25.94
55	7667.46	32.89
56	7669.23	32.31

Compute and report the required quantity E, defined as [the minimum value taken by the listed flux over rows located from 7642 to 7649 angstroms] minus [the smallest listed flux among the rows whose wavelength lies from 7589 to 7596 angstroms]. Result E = -1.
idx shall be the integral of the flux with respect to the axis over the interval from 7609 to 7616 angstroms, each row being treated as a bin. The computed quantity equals 240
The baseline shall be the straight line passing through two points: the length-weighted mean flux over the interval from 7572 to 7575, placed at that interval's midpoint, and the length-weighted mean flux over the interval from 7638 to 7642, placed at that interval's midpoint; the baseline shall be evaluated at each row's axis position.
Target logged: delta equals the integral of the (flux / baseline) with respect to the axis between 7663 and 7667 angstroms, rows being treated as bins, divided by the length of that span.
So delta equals 0.78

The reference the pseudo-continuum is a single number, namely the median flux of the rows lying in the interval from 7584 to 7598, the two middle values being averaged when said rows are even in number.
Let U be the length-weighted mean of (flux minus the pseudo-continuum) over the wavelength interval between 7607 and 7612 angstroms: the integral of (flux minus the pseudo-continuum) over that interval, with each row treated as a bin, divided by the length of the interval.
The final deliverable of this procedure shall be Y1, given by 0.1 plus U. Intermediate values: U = 2.8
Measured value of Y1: 2.9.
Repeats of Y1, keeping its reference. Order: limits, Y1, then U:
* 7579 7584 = 0.8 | 0.7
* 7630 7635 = -1.1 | -1.2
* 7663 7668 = -4.9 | -5.0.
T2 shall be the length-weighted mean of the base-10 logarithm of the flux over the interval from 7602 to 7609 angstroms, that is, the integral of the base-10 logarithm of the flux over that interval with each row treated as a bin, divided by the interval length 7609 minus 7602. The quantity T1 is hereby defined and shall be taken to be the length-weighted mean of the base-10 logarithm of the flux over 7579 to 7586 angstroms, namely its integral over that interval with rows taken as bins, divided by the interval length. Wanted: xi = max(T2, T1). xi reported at 1.53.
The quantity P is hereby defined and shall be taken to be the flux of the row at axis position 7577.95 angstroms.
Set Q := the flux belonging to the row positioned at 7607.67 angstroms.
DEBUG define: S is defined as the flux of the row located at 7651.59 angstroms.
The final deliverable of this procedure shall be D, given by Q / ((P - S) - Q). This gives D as -0.94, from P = 31.41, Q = 35.6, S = 33.82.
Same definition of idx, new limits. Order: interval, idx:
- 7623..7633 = 343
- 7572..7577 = 170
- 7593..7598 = 169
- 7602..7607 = 166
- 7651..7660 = 302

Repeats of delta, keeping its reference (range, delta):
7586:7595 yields 1.00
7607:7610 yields 1.05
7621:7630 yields 1.03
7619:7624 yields 1.01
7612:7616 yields 0.97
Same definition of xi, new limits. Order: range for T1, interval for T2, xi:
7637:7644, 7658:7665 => 1.52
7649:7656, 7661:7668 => 1.54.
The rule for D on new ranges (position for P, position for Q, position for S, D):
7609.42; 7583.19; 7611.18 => -1.02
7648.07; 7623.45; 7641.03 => -0.98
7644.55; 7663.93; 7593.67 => -0.88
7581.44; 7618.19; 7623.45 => -1.00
